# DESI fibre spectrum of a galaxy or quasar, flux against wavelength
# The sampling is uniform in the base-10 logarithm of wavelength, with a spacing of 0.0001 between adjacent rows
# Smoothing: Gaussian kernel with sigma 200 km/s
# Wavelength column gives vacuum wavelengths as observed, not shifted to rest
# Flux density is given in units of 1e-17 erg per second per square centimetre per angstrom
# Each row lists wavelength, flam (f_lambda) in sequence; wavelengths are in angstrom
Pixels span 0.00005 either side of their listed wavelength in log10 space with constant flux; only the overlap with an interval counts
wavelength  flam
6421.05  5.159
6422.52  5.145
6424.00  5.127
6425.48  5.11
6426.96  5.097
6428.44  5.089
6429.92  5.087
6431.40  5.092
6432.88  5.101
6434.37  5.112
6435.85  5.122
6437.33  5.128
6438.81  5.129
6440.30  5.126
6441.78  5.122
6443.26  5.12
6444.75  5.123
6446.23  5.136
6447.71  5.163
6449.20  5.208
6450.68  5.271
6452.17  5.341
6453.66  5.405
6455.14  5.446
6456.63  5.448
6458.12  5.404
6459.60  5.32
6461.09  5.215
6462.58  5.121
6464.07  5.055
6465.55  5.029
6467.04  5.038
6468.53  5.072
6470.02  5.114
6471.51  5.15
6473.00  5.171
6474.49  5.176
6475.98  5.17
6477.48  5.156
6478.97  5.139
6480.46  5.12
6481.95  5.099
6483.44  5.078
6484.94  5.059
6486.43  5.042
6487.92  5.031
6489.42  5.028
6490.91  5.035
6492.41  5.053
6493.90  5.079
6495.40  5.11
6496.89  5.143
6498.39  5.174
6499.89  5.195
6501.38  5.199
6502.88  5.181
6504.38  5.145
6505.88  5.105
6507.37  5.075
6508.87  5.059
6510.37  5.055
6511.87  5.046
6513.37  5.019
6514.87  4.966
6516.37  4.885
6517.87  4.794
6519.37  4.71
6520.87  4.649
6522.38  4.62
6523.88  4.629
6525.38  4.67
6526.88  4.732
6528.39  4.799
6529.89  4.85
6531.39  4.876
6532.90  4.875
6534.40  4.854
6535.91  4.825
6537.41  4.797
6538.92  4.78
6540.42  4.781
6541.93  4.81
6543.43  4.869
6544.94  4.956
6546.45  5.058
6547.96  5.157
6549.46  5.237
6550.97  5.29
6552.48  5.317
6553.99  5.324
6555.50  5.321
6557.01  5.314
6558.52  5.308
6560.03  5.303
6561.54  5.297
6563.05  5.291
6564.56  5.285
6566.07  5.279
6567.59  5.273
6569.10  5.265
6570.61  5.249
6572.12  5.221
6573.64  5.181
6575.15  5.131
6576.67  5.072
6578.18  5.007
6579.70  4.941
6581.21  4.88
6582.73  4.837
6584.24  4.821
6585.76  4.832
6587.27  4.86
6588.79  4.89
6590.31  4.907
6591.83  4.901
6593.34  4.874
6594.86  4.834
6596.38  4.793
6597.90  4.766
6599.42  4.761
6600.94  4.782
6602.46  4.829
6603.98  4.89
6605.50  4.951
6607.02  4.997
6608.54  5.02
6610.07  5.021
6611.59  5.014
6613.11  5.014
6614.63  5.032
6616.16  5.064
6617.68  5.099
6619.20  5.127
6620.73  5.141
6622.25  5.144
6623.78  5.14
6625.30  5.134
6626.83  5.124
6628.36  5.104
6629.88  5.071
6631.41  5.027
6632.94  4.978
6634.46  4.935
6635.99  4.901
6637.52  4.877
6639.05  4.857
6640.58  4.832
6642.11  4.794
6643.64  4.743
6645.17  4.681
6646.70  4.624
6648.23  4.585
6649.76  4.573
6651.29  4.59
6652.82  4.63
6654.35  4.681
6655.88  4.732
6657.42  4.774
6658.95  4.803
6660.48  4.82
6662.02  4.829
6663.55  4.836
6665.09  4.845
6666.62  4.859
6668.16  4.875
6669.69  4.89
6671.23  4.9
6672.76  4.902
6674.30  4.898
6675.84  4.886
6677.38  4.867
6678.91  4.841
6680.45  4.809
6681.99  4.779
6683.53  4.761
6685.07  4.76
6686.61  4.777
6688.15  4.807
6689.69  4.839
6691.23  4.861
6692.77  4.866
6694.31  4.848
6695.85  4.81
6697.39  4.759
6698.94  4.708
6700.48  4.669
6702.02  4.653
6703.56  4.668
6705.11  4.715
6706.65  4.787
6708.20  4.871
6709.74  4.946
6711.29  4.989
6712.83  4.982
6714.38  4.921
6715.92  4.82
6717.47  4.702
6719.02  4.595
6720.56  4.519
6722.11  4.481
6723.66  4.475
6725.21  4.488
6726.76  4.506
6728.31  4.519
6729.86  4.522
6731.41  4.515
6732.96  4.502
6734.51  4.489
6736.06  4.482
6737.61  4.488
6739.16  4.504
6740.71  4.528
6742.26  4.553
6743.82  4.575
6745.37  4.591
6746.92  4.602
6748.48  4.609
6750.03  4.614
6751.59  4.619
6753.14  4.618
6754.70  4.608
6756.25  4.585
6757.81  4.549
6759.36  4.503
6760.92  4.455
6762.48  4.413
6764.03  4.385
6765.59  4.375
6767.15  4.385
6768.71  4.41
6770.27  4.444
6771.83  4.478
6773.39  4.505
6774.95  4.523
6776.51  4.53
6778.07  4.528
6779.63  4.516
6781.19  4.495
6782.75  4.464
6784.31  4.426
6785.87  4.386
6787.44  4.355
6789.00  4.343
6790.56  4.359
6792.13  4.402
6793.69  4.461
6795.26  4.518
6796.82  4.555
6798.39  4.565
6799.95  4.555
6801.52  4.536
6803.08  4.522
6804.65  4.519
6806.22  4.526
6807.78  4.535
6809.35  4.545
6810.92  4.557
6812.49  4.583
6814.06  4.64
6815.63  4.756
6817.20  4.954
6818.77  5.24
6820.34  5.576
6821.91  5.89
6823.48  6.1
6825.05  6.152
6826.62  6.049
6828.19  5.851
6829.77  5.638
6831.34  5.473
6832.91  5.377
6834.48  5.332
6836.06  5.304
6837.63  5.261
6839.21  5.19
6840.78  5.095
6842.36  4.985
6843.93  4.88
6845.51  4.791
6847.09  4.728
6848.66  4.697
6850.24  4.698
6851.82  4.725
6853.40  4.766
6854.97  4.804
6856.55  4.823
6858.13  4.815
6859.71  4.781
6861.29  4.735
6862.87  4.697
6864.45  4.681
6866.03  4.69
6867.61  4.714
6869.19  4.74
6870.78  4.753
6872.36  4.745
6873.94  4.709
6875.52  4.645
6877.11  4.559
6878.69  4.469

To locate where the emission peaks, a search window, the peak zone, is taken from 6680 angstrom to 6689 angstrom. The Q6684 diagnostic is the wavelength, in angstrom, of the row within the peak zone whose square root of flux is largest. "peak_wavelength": 6680.45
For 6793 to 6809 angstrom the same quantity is 6798.39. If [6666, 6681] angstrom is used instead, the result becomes 6672.76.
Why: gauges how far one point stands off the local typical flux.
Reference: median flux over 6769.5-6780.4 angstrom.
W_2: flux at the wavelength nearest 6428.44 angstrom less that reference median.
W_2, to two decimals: 0.57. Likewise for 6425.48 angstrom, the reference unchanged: 0.59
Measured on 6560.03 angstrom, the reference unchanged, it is 0.79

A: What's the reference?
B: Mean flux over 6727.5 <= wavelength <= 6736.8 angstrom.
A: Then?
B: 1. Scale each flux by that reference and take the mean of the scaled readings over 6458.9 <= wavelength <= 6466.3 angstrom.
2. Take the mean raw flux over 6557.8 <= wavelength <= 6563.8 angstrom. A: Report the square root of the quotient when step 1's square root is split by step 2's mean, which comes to 0.449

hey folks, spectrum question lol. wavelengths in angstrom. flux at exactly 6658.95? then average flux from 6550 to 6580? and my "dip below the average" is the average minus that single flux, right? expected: 0.43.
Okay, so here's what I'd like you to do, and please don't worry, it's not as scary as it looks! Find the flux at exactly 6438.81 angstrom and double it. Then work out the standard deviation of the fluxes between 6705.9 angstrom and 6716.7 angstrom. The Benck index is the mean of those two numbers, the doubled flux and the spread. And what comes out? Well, 5.17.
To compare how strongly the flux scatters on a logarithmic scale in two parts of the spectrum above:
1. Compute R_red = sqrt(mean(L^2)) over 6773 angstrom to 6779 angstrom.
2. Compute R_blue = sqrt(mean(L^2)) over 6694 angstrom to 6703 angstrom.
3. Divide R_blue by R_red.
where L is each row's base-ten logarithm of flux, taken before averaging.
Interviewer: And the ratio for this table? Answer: 1.03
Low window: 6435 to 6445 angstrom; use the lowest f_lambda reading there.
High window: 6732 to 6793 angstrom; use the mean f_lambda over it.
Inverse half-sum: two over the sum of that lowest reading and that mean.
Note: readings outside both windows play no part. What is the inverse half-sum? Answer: 0.208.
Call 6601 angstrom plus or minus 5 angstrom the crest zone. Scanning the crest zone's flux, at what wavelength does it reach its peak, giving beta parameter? 6605.50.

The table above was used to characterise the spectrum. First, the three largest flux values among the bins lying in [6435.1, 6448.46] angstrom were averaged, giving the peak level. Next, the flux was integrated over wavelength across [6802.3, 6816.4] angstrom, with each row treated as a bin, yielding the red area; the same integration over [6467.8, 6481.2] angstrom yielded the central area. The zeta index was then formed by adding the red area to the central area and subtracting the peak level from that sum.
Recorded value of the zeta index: 128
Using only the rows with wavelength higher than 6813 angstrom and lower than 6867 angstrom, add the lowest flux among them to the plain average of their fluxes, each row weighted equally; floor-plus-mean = 9.8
